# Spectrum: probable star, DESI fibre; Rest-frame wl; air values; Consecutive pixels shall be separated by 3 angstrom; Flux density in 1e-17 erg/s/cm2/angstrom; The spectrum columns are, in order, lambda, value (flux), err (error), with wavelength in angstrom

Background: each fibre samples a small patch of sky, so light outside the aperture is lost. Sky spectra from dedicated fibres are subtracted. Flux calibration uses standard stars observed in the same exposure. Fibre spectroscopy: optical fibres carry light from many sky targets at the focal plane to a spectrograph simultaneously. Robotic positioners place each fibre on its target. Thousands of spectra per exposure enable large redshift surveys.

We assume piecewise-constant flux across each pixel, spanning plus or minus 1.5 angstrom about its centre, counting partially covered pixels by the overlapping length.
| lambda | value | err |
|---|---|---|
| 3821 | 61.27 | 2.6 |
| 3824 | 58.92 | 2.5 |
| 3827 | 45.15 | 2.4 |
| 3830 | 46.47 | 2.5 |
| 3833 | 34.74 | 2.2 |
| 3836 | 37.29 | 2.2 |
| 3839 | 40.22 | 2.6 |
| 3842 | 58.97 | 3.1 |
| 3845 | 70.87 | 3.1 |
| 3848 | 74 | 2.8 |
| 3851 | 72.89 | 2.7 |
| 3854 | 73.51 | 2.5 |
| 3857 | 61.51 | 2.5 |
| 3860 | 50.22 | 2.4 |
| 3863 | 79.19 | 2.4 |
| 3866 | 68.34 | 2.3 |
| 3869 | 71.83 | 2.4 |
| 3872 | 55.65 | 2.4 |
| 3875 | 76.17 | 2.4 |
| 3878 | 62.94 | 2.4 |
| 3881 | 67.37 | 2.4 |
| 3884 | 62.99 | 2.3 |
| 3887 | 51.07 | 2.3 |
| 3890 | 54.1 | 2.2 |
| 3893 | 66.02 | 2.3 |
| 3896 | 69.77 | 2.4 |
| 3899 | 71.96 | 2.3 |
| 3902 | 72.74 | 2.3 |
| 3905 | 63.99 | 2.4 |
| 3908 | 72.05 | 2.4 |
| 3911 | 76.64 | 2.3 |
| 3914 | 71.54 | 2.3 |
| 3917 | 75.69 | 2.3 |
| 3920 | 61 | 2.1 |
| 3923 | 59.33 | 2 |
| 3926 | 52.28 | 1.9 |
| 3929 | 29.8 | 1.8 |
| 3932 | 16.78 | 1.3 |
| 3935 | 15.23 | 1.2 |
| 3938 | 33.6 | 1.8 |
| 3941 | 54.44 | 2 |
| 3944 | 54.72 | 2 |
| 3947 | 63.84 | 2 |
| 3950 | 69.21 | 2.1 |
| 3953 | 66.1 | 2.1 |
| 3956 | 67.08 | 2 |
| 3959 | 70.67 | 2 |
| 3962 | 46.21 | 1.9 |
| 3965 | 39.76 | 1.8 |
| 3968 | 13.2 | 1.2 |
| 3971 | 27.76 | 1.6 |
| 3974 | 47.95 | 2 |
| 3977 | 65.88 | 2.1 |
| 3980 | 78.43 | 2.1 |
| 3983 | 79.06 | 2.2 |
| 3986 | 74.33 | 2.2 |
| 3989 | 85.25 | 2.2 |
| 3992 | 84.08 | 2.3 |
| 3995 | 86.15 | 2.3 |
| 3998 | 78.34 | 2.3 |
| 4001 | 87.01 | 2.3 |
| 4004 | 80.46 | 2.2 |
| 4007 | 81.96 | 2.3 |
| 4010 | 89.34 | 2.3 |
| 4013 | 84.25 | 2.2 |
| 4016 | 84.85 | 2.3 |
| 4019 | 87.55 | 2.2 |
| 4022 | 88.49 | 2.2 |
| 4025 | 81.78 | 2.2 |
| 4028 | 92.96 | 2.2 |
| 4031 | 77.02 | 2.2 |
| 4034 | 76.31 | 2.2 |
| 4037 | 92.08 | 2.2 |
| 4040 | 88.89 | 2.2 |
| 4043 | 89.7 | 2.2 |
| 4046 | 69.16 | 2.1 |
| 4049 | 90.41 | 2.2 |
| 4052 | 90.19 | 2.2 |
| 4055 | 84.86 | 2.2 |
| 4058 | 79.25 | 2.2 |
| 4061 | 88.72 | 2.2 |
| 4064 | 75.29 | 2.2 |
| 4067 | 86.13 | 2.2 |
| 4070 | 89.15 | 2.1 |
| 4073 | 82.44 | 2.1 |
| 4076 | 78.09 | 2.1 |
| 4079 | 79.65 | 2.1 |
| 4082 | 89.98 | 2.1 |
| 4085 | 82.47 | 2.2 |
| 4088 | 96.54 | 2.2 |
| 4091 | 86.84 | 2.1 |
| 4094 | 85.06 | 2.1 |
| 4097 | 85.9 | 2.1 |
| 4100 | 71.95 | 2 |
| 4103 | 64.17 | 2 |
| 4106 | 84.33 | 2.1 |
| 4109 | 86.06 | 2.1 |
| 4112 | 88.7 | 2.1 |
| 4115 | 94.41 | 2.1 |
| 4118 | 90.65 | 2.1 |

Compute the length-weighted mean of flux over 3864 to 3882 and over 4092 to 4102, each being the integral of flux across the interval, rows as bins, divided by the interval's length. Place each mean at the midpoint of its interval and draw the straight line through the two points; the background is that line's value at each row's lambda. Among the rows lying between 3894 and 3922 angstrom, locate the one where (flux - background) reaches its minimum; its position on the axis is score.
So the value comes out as 3920 angstrom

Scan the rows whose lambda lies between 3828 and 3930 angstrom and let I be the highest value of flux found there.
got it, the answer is 79.19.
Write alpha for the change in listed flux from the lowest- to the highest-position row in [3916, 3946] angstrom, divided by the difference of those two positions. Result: -0.8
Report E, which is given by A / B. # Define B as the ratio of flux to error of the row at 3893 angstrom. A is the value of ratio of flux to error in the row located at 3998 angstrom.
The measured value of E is 1.19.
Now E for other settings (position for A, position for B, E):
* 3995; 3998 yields 1.10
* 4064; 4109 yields 0.84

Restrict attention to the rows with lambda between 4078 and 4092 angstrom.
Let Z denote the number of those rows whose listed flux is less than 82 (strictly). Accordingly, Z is 1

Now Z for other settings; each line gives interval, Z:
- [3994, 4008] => 3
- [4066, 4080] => 2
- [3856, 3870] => 5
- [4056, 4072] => 2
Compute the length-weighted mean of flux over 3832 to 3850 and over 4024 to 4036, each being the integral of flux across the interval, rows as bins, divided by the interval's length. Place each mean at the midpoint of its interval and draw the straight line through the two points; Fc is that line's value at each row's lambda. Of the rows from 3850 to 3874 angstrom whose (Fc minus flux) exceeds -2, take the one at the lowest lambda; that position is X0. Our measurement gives 3860 angstrom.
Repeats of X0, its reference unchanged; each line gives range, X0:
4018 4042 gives 4025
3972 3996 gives 3974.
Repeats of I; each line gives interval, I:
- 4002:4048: 92.96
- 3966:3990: 85.25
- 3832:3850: 74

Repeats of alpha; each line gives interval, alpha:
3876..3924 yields -0.1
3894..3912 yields 0.5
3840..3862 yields -0.5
